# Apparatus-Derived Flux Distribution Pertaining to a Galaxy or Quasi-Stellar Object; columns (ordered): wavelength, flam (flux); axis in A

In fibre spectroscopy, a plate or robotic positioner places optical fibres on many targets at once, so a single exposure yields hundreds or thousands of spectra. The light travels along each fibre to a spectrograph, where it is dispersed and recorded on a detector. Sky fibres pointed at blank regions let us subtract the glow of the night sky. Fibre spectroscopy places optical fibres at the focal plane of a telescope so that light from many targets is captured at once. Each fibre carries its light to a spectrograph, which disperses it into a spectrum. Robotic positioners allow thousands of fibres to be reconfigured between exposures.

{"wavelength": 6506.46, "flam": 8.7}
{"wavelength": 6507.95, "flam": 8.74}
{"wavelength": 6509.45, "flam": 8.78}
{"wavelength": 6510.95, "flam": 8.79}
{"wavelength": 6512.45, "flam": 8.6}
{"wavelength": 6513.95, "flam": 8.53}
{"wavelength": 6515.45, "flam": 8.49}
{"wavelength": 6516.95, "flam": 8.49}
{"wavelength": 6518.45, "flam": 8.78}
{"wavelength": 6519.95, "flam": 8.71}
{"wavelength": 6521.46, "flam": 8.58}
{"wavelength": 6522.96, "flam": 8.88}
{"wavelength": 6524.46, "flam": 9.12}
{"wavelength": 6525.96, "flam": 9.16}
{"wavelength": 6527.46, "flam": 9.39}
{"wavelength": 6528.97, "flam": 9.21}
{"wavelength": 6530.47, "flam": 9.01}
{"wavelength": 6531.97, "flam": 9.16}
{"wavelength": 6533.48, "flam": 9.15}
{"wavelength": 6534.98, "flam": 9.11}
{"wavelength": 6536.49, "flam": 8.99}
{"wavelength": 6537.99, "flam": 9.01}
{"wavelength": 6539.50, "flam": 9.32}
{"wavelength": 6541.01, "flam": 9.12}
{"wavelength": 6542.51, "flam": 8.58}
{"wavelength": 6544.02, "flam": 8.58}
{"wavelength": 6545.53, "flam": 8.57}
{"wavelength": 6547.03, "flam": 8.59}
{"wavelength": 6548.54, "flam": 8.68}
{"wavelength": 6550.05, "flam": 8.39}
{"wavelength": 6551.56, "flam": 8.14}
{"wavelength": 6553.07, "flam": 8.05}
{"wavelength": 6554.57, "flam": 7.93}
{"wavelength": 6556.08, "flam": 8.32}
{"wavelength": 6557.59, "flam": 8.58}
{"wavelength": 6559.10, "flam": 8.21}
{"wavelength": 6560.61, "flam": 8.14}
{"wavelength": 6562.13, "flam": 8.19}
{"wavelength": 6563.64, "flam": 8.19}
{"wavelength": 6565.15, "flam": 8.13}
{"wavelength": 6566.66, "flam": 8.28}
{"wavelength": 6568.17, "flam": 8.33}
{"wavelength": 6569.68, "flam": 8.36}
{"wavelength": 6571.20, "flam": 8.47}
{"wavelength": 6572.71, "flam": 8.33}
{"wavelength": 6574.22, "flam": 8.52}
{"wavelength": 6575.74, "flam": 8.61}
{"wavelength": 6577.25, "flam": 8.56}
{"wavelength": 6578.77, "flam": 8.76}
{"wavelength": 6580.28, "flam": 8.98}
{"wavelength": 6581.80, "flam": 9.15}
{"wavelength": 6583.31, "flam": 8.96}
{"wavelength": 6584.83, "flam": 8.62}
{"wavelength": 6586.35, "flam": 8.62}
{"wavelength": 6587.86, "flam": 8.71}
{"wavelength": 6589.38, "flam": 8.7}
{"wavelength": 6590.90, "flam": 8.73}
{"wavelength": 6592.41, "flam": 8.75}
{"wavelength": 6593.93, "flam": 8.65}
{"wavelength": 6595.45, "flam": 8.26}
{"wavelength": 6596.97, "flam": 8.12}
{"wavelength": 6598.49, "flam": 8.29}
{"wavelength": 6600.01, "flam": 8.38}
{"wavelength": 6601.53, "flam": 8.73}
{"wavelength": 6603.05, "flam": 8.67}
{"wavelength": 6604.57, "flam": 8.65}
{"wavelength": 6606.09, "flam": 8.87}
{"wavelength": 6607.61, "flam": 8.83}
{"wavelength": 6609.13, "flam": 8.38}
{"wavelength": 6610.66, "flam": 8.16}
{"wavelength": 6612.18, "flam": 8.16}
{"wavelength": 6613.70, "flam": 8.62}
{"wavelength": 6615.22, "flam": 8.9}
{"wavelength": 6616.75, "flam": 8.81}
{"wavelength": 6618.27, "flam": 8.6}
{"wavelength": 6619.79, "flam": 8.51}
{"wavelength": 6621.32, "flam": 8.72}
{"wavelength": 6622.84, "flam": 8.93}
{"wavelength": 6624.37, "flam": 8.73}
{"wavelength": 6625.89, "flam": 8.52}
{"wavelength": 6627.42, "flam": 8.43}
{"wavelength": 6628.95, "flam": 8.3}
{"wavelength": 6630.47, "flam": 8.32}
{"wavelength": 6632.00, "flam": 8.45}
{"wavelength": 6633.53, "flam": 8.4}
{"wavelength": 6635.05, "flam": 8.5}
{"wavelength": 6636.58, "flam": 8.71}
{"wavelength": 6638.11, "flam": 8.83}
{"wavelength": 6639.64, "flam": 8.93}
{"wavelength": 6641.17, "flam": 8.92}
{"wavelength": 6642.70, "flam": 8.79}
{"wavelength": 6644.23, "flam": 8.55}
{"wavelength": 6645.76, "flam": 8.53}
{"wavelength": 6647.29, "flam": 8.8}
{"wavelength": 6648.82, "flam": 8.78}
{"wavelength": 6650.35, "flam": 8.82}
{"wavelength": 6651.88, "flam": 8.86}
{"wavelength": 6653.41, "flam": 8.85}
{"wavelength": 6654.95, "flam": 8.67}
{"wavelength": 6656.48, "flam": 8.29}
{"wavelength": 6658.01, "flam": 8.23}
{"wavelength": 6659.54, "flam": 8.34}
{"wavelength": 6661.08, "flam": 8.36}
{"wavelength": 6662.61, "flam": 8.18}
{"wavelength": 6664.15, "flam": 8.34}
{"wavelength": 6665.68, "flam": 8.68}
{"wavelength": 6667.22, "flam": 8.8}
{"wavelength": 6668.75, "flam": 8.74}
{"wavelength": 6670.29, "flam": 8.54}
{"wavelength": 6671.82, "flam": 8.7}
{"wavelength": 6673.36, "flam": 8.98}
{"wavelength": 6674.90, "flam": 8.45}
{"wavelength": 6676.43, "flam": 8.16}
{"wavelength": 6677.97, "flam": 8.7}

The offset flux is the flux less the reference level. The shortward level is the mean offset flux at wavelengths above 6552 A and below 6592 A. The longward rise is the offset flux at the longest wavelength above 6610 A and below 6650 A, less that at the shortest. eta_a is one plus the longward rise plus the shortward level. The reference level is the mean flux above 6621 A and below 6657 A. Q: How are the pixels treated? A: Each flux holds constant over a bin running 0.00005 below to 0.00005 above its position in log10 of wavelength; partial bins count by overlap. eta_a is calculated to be 1.4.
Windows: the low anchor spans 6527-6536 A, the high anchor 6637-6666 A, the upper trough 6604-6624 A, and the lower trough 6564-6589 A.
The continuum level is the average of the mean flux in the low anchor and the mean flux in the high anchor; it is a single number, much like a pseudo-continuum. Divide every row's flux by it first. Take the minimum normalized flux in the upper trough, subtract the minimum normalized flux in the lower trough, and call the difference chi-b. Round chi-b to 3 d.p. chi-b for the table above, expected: 0.003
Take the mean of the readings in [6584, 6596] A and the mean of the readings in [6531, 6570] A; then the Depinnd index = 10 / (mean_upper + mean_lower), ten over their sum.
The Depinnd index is 0.582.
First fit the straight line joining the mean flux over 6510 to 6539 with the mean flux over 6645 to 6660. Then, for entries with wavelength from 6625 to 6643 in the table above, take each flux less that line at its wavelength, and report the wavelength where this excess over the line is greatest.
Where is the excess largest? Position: 6639.64 A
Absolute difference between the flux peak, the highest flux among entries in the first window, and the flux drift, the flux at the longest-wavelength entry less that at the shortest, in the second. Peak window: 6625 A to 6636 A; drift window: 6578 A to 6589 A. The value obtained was 8.6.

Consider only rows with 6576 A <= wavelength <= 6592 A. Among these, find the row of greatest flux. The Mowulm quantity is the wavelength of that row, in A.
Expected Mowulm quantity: 6581.80 A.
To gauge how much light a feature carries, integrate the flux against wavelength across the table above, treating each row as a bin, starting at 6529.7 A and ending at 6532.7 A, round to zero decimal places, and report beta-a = 27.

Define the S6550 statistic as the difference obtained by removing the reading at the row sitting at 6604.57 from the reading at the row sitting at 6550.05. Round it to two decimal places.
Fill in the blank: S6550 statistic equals -0.26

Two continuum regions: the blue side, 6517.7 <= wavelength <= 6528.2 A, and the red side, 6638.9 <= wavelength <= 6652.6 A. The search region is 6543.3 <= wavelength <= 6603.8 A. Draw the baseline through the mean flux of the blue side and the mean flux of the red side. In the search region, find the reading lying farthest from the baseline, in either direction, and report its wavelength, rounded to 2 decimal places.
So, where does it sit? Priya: 6554.57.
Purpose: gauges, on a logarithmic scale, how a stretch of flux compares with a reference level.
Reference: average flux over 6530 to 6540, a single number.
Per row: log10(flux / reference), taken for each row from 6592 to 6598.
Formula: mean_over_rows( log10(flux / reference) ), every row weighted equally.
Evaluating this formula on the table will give -0.03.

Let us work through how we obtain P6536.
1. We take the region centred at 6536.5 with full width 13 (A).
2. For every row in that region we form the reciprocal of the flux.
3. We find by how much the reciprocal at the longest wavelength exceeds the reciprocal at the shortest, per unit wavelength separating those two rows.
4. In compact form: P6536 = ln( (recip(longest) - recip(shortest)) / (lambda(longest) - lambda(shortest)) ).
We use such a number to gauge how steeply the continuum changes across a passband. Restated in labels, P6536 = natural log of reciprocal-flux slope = -7.68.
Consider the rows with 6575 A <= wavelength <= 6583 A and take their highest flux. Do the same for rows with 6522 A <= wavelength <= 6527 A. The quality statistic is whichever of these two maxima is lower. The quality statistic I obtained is 9.15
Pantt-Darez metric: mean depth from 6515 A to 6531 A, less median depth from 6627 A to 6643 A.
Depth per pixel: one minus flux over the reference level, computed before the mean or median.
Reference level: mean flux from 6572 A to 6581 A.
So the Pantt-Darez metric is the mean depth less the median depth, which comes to -0.046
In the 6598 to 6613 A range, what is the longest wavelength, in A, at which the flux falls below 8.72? 6612.18 A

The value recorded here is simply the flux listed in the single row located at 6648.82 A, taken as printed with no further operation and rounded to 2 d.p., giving 8.78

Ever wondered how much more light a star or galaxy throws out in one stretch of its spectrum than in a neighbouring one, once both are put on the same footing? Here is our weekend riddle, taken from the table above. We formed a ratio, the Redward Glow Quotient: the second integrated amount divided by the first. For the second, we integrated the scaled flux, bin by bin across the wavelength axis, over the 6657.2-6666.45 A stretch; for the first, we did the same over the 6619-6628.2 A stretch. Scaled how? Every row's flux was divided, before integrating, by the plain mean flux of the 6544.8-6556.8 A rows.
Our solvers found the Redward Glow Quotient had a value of 0.973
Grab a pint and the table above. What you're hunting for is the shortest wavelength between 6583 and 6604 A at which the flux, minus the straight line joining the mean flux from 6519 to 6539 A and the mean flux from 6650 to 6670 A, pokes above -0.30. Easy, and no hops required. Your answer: 6583.31 A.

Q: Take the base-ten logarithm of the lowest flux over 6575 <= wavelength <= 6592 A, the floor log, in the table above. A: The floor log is 0.932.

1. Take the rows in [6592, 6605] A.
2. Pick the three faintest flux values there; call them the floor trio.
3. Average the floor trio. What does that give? 8.22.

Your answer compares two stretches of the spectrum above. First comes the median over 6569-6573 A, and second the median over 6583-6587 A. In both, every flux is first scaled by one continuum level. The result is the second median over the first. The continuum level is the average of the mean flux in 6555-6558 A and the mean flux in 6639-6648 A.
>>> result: 1.03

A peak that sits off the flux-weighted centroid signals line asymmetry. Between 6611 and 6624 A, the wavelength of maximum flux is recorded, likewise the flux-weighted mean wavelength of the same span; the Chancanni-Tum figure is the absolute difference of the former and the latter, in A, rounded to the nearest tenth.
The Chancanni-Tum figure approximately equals 5.3 A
